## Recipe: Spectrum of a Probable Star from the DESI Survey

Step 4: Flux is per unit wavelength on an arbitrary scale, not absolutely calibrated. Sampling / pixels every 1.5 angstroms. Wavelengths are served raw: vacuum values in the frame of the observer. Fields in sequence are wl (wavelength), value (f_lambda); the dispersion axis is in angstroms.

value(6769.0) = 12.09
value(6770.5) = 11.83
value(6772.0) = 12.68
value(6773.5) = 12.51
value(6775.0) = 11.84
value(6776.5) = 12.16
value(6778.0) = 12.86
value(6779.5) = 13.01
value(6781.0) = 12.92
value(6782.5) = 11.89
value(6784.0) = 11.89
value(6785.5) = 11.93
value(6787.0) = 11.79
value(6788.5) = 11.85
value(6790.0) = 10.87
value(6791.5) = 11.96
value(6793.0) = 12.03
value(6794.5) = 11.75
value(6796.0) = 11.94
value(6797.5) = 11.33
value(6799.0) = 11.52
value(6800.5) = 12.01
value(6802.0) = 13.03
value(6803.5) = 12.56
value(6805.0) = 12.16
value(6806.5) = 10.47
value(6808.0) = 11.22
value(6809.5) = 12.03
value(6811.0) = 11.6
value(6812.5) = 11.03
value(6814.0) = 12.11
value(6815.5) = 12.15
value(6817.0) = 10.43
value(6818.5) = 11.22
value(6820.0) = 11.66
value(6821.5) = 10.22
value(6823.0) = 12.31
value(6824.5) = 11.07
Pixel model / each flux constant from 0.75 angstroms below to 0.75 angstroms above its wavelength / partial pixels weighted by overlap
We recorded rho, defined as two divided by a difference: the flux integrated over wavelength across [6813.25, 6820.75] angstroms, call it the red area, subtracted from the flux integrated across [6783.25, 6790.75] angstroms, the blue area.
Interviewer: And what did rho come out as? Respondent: 1.8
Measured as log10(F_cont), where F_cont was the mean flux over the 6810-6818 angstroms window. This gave 1.06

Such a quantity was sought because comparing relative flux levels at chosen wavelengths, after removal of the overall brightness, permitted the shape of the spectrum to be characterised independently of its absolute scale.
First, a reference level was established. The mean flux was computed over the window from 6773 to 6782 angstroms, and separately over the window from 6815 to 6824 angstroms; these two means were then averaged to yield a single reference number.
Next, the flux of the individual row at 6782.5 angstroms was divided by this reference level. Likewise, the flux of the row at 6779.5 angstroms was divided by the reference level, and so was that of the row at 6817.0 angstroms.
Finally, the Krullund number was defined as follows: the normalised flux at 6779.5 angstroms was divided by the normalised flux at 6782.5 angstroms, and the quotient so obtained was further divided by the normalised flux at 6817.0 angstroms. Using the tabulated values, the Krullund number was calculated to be 1.25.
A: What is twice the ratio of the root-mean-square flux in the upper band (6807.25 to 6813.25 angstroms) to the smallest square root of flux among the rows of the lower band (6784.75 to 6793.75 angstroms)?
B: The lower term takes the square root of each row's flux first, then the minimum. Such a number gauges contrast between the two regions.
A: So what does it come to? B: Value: 6.96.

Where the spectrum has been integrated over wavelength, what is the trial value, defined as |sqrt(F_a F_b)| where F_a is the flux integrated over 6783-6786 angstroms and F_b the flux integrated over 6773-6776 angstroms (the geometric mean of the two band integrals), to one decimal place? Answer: 36.1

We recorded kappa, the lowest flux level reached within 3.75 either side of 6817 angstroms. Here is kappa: 10.43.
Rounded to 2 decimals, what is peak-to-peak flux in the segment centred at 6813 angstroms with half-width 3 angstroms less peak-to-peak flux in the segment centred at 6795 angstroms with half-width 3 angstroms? 0.42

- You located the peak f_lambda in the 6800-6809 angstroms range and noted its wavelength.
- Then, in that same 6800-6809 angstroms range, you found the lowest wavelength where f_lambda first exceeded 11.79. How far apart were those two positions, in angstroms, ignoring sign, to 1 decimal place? 1.5 angstroms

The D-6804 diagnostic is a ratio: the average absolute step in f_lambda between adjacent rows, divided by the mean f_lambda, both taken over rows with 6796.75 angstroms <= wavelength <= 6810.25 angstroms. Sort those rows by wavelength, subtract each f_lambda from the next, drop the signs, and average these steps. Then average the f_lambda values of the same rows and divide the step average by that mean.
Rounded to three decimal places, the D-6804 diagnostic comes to 0.062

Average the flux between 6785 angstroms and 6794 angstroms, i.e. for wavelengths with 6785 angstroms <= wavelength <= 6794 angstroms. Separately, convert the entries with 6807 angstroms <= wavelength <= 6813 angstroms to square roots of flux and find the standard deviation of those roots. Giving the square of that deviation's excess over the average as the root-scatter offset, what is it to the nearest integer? 136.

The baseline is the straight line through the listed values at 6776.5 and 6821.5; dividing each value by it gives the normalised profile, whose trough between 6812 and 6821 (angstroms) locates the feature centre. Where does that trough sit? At 6817.0 angstroms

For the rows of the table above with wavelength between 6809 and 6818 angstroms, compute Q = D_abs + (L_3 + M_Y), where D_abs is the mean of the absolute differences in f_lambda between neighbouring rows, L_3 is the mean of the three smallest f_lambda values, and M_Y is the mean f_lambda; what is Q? 23.3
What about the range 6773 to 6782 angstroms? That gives 25.1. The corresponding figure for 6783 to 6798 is 23.4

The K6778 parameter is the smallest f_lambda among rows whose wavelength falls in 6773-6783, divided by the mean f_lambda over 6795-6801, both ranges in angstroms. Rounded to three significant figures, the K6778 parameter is 1.01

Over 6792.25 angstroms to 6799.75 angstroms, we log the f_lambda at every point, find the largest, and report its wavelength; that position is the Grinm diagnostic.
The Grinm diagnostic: 6793.0 angstroms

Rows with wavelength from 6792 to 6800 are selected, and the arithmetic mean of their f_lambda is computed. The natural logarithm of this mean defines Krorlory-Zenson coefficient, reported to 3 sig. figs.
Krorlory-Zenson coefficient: 2.46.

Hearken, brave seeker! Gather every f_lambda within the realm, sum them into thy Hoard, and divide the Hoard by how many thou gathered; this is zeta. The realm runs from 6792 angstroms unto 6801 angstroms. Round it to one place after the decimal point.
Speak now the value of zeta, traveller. 11.8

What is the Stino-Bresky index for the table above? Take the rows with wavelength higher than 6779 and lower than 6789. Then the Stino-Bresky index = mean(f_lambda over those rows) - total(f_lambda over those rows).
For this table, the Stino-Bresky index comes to -73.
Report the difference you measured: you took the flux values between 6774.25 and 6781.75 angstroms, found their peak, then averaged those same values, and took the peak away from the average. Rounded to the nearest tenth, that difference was -0.5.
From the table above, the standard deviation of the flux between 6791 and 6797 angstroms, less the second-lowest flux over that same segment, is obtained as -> -11.8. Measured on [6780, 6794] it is -11.3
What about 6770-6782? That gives -11.4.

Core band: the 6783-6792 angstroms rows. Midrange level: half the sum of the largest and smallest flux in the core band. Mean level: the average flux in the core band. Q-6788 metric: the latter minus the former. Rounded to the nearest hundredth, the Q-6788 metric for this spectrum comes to 0.30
